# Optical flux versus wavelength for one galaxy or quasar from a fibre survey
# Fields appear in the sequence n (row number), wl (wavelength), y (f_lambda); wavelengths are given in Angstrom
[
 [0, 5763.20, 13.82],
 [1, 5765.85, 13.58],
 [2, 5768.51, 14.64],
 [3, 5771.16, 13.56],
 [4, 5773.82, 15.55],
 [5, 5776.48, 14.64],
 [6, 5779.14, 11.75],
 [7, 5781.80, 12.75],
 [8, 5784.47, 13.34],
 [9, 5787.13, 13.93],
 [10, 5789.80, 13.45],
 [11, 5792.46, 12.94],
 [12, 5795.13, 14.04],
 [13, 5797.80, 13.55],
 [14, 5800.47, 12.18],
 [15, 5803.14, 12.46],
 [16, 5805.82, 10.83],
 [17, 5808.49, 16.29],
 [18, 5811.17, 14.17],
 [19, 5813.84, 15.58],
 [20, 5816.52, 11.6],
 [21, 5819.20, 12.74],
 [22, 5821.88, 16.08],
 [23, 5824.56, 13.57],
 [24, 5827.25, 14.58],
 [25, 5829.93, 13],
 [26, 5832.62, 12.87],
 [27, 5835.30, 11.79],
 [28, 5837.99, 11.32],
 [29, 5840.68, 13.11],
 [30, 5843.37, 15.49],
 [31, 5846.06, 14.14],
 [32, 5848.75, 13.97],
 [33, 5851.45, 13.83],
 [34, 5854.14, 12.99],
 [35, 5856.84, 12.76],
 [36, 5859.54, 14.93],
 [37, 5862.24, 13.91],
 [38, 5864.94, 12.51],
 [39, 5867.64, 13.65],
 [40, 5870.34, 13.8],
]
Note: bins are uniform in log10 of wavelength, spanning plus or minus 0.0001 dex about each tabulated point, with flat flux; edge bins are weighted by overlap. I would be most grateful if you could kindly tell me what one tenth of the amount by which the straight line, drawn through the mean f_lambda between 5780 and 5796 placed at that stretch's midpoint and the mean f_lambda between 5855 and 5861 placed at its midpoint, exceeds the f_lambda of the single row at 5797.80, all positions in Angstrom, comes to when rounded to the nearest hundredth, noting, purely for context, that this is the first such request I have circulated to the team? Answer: -0.01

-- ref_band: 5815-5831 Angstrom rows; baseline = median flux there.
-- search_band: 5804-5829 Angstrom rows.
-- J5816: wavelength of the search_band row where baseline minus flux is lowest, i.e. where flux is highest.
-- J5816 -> 5808.49 Angstrom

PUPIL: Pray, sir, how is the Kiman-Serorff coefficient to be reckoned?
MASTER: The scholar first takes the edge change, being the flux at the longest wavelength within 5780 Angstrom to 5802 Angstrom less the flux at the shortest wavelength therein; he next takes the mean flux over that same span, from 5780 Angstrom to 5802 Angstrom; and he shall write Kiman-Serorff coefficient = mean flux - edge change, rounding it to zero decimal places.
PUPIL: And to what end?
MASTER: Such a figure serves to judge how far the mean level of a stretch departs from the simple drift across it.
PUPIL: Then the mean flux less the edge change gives 14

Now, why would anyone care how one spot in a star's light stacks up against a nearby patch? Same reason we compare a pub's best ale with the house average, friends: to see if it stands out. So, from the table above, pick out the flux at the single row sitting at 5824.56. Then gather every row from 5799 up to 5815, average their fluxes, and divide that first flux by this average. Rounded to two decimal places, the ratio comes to 1.00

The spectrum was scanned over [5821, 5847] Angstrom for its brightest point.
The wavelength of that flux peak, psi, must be 5821.88 Angstrom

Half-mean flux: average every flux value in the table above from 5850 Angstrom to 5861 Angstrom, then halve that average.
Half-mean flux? 6.8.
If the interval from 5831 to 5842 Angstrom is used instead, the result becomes 6.1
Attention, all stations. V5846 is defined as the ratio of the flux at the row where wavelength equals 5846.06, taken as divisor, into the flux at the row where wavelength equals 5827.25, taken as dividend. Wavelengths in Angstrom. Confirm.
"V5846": 1.03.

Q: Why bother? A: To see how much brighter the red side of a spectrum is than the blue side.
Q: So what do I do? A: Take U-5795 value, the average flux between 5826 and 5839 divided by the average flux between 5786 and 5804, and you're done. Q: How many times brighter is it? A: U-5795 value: 0.96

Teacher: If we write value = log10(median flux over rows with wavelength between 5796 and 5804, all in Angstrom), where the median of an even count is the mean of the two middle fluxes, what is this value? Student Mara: 1.096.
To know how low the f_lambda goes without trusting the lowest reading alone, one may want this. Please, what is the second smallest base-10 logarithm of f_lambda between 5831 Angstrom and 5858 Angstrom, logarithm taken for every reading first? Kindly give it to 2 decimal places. 1.07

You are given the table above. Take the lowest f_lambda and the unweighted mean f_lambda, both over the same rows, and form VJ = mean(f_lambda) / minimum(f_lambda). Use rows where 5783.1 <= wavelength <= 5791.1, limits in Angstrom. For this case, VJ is 1.02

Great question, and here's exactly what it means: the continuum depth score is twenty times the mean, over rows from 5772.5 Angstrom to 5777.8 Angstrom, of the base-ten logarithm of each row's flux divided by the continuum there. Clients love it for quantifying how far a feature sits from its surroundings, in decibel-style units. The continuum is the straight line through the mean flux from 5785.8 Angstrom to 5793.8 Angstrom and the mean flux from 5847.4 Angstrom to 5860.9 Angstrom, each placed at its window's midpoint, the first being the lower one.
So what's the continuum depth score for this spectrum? 1.0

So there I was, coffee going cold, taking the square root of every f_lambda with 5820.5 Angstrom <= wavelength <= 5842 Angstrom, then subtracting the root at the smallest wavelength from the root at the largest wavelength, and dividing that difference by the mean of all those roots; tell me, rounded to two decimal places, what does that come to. -0.11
